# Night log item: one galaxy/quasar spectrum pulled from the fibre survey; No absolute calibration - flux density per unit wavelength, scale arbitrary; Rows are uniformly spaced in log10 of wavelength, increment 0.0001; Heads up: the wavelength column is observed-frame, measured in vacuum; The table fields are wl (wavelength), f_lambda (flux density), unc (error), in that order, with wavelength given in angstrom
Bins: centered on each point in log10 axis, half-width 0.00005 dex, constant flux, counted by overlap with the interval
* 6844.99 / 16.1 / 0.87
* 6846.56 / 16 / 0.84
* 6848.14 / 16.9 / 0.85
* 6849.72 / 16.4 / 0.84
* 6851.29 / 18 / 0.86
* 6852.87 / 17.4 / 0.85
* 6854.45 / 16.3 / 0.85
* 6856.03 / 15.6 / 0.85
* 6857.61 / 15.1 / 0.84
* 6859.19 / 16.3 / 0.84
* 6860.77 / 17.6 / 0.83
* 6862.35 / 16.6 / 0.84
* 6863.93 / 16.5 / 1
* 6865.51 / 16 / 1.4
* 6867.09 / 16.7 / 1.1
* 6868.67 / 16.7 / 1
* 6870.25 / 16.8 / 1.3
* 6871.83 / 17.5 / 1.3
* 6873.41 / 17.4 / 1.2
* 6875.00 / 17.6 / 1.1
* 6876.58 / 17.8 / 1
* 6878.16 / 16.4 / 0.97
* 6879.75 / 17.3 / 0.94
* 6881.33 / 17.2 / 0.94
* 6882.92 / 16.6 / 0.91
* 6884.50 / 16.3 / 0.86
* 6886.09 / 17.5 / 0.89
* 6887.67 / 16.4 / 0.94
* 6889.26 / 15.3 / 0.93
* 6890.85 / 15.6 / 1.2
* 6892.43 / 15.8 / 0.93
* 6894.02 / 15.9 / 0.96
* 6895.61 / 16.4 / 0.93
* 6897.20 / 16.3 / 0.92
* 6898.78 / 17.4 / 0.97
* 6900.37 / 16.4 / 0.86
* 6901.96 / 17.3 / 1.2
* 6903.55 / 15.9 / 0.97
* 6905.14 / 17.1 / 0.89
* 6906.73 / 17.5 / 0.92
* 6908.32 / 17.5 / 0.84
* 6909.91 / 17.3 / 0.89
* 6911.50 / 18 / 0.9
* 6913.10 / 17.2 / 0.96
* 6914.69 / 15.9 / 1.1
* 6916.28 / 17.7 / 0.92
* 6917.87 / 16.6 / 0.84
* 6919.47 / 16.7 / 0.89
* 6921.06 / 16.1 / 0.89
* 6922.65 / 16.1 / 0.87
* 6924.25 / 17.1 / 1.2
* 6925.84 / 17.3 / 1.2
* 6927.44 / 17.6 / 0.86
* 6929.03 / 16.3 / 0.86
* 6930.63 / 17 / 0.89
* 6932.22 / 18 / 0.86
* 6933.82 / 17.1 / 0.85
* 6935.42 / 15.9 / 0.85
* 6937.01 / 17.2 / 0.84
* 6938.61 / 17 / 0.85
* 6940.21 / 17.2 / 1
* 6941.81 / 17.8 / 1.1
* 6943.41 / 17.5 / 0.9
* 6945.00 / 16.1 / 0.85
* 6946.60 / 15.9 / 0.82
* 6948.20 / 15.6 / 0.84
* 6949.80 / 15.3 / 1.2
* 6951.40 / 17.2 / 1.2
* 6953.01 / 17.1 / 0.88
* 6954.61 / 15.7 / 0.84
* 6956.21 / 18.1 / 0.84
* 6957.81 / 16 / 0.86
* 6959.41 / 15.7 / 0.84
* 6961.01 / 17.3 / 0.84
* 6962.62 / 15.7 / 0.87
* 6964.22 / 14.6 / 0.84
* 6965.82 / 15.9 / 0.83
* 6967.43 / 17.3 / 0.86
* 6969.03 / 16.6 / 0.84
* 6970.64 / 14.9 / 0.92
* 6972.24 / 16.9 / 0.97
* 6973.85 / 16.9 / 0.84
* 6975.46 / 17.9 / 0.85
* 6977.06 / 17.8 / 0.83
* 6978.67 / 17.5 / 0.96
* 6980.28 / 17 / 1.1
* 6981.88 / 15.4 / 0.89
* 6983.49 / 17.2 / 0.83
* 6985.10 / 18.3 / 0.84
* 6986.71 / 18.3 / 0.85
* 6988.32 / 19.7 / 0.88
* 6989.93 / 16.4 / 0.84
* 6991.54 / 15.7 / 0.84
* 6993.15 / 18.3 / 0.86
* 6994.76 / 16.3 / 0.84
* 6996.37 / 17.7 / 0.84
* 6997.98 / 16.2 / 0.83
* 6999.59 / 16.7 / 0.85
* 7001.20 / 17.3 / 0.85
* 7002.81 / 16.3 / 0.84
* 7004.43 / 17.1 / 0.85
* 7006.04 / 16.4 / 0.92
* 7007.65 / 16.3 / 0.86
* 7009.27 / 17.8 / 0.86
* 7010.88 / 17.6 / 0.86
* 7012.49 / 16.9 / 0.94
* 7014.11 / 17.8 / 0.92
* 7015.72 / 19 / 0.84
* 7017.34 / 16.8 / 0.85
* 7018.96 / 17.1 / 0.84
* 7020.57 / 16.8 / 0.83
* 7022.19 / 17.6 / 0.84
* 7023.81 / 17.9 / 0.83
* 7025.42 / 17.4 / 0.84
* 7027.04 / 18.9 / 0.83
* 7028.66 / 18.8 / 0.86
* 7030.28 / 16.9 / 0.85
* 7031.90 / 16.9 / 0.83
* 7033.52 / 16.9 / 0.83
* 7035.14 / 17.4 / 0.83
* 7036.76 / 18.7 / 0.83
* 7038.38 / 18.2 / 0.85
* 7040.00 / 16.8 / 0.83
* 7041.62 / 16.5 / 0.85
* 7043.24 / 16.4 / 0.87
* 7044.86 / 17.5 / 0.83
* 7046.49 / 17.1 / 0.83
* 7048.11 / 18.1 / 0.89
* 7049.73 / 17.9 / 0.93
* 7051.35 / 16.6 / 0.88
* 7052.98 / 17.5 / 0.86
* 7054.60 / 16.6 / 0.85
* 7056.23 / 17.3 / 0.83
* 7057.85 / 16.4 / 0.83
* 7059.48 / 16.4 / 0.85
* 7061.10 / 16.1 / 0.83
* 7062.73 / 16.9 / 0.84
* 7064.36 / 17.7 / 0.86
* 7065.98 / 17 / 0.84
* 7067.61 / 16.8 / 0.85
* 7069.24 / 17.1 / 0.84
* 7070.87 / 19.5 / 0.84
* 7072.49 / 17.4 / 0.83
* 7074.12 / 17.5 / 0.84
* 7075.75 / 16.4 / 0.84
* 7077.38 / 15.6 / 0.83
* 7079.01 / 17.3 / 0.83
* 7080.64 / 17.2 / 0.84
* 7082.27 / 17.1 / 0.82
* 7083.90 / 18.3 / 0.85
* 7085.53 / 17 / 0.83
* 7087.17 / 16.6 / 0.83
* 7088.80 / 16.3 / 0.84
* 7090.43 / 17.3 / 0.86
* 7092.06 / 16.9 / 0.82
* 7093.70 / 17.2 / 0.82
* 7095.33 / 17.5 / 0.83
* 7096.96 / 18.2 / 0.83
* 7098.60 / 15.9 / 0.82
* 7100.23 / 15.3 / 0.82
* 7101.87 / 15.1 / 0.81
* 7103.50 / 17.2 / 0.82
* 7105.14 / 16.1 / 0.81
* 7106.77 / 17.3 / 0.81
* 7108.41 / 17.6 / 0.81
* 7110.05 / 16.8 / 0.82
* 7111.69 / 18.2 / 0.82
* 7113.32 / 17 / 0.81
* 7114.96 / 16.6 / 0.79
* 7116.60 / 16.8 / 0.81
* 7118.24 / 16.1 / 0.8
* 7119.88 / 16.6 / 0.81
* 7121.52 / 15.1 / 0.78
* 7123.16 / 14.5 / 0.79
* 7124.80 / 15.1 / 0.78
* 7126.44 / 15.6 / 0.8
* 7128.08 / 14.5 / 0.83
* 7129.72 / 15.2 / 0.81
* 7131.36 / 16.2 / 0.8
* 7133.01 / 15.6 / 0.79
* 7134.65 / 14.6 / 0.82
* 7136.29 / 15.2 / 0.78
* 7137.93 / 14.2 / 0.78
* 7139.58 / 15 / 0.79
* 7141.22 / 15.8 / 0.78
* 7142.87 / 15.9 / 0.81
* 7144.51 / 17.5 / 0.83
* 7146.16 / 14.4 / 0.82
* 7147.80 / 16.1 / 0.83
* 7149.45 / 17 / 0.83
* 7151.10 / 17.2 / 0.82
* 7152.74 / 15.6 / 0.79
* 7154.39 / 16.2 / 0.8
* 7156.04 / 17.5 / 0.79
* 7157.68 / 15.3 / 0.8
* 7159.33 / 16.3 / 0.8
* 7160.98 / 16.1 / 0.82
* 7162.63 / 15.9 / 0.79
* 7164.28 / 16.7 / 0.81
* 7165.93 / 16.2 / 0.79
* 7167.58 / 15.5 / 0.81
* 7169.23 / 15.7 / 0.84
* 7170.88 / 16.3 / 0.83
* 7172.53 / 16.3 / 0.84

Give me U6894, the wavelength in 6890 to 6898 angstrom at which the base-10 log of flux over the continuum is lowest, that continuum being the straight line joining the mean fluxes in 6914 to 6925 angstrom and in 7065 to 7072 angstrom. 6890.85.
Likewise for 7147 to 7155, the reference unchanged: 7152.74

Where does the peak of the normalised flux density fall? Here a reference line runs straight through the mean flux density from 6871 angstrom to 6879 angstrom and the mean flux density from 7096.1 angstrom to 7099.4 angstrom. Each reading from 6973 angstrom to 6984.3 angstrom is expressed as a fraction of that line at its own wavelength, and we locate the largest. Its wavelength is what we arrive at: 6975.46 angstrom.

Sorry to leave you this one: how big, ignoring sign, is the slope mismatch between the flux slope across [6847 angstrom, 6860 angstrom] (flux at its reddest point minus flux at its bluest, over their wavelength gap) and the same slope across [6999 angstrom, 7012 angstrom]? 0.13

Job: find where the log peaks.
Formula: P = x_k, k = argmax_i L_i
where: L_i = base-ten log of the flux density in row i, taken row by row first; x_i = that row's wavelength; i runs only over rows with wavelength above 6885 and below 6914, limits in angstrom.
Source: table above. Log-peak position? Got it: 6911.50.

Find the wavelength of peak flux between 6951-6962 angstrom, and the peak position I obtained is 6956.21 angstrom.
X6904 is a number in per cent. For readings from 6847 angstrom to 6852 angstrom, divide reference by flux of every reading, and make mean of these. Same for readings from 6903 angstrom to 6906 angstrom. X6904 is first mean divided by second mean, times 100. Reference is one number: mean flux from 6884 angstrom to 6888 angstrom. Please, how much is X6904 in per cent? 97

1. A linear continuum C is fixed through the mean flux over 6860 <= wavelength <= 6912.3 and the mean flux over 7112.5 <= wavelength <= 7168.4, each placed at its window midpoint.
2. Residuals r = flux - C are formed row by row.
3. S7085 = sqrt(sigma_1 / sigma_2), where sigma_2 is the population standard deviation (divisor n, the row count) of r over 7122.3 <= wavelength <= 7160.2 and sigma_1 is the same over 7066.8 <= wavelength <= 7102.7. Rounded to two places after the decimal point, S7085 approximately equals 0.99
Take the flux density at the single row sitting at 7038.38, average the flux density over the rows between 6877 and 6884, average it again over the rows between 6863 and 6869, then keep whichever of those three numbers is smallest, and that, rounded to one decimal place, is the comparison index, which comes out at 16.5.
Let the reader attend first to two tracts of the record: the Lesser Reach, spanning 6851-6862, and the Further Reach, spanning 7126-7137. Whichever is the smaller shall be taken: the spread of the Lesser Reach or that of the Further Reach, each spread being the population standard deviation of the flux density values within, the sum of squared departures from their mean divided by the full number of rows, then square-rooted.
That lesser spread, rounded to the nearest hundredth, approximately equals 0.55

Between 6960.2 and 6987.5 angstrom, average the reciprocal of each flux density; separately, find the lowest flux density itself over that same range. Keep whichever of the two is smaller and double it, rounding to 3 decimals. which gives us 0.120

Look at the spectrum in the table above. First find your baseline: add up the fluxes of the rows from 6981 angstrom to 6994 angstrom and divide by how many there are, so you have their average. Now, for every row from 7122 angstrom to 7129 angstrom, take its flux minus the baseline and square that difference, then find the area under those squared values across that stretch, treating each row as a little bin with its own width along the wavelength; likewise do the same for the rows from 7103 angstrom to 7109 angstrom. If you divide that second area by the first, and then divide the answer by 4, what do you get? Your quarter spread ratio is 0.02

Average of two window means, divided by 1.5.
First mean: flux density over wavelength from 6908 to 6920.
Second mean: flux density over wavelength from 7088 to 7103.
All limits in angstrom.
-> 11.2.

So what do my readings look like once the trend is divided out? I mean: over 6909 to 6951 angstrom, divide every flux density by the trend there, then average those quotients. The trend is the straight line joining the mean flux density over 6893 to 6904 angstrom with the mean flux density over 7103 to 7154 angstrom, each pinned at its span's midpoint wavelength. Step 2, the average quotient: 1.023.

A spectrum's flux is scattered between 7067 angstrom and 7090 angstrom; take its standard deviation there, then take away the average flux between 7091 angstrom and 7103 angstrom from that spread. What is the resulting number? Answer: -15.7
